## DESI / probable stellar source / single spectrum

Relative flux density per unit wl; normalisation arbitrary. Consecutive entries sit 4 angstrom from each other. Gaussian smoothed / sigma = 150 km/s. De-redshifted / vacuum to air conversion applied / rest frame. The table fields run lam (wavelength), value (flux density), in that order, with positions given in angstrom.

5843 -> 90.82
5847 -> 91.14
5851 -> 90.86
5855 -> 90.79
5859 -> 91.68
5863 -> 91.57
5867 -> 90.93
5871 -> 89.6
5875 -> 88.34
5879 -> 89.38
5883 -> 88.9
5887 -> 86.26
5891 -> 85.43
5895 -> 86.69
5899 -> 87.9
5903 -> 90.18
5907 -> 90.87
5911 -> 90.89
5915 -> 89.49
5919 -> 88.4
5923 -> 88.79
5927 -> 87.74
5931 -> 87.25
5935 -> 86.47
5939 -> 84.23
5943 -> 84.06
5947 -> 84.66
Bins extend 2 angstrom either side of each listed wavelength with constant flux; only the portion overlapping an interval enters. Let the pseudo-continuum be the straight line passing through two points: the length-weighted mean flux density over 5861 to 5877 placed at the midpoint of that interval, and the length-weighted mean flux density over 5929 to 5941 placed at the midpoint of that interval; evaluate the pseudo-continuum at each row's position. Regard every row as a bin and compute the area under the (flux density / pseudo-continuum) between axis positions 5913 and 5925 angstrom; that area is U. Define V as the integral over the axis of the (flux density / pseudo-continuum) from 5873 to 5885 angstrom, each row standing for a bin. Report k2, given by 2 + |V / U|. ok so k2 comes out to 2.972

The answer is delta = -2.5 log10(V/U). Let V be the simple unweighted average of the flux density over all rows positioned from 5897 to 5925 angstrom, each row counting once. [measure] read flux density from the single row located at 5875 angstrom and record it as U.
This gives -0.014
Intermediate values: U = 88.34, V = 89.5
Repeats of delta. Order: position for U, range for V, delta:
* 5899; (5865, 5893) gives -0.006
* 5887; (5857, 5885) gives -0.047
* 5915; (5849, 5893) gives 0.001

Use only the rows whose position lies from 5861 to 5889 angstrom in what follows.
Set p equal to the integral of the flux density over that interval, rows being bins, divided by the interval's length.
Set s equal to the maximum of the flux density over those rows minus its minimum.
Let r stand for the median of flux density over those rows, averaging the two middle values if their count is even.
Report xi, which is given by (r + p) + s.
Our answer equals 184.0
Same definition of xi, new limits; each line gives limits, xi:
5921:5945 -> 178.0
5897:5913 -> 183.5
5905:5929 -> 181.7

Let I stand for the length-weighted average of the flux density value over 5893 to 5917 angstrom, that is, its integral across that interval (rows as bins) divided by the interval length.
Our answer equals 89.3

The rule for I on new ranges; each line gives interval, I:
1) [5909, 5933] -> 88.8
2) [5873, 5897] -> 87.5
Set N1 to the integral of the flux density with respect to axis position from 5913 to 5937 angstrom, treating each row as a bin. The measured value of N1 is 2113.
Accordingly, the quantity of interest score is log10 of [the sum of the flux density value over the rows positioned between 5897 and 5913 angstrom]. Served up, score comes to 2.56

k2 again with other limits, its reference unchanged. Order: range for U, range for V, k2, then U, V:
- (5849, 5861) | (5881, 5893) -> 2.975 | 12.0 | 11.7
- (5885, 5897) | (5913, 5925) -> 3.053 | 11.6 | 12.3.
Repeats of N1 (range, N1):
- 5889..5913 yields 2128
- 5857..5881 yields 2166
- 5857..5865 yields 733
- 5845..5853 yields 728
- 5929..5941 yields 1032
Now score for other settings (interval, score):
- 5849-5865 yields 2.56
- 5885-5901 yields 2.54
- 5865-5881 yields 2.55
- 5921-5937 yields 2.54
